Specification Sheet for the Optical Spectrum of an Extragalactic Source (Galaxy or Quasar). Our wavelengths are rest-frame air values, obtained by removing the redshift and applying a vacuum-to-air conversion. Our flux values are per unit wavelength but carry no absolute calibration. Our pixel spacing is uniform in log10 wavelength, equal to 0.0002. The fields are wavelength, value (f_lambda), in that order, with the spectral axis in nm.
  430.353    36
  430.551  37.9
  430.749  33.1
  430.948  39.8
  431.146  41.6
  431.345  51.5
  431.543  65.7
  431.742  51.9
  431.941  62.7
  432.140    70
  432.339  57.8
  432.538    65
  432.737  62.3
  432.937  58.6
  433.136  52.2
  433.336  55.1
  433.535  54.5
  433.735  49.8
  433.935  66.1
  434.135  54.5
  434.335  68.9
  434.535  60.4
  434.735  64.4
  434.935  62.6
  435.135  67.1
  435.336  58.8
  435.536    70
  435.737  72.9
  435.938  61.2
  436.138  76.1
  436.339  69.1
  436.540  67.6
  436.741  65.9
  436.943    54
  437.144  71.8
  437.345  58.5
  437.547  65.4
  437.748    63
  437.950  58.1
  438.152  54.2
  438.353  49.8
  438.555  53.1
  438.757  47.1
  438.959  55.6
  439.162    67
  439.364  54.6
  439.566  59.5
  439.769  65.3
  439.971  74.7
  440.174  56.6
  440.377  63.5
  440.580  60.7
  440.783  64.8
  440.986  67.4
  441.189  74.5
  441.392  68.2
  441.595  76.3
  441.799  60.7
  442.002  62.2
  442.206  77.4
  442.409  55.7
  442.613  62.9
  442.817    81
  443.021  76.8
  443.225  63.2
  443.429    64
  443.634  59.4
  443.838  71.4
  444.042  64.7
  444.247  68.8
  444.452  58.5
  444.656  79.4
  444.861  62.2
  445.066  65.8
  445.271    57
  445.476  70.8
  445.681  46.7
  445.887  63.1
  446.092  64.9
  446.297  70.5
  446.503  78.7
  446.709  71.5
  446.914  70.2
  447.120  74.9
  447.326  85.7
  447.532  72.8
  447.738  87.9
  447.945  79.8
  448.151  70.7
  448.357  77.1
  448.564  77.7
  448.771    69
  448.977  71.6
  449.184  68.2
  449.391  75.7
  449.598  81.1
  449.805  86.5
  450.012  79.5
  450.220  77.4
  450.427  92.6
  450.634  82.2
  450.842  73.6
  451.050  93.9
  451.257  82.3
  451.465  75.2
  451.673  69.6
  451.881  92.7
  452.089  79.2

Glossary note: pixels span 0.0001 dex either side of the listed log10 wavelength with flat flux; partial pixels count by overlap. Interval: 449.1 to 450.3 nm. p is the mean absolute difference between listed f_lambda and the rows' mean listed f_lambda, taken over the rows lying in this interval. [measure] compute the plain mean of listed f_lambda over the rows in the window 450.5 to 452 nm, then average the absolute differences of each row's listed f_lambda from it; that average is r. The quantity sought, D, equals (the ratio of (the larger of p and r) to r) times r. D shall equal 7.3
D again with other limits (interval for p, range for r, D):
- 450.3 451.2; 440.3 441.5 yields 7.7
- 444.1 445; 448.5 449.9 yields 6.9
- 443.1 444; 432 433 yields 3.8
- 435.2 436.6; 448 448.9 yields 4.6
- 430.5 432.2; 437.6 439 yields 11.0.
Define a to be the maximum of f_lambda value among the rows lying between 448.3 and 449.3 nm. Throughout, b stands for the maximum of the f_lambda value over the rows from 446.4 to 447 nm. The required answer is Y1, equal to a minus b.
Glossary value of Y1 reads -1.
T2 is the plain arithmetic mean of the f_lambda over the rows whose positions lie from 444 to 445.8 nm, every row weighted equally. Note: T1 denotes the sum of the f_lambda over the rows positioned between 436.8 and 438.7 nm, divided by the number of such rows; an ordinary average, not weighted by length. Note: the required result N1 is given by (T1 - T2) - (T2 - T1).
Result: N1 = -10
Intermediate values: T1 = 58.7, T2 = 64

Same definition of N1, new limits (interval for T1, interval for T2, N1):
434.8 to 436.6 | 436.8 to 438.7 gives 17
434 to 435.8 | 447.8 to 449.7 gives -20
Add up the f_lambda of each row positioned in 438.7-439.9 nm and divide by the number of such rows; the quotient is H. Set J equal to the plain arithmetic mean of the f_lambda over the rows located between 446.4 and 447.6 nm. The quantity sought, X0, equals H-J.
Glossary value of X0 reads -17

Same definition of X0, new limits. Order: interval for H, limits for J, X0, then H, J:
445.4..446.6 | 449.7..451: -16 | 66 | 82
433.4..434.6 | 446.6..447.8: -18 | 59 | 77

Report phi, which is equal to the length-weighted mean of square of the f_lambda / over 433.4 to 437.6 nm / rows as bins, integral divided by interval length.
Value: 4105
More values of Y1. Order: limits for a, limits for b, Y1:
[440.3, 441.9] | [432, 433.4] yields 6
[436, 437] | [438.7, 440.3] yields 1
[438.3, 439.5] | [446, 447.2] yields -12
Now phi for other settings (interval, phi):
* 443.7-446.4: 4264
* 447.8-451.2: 6249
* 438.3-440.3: 3497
